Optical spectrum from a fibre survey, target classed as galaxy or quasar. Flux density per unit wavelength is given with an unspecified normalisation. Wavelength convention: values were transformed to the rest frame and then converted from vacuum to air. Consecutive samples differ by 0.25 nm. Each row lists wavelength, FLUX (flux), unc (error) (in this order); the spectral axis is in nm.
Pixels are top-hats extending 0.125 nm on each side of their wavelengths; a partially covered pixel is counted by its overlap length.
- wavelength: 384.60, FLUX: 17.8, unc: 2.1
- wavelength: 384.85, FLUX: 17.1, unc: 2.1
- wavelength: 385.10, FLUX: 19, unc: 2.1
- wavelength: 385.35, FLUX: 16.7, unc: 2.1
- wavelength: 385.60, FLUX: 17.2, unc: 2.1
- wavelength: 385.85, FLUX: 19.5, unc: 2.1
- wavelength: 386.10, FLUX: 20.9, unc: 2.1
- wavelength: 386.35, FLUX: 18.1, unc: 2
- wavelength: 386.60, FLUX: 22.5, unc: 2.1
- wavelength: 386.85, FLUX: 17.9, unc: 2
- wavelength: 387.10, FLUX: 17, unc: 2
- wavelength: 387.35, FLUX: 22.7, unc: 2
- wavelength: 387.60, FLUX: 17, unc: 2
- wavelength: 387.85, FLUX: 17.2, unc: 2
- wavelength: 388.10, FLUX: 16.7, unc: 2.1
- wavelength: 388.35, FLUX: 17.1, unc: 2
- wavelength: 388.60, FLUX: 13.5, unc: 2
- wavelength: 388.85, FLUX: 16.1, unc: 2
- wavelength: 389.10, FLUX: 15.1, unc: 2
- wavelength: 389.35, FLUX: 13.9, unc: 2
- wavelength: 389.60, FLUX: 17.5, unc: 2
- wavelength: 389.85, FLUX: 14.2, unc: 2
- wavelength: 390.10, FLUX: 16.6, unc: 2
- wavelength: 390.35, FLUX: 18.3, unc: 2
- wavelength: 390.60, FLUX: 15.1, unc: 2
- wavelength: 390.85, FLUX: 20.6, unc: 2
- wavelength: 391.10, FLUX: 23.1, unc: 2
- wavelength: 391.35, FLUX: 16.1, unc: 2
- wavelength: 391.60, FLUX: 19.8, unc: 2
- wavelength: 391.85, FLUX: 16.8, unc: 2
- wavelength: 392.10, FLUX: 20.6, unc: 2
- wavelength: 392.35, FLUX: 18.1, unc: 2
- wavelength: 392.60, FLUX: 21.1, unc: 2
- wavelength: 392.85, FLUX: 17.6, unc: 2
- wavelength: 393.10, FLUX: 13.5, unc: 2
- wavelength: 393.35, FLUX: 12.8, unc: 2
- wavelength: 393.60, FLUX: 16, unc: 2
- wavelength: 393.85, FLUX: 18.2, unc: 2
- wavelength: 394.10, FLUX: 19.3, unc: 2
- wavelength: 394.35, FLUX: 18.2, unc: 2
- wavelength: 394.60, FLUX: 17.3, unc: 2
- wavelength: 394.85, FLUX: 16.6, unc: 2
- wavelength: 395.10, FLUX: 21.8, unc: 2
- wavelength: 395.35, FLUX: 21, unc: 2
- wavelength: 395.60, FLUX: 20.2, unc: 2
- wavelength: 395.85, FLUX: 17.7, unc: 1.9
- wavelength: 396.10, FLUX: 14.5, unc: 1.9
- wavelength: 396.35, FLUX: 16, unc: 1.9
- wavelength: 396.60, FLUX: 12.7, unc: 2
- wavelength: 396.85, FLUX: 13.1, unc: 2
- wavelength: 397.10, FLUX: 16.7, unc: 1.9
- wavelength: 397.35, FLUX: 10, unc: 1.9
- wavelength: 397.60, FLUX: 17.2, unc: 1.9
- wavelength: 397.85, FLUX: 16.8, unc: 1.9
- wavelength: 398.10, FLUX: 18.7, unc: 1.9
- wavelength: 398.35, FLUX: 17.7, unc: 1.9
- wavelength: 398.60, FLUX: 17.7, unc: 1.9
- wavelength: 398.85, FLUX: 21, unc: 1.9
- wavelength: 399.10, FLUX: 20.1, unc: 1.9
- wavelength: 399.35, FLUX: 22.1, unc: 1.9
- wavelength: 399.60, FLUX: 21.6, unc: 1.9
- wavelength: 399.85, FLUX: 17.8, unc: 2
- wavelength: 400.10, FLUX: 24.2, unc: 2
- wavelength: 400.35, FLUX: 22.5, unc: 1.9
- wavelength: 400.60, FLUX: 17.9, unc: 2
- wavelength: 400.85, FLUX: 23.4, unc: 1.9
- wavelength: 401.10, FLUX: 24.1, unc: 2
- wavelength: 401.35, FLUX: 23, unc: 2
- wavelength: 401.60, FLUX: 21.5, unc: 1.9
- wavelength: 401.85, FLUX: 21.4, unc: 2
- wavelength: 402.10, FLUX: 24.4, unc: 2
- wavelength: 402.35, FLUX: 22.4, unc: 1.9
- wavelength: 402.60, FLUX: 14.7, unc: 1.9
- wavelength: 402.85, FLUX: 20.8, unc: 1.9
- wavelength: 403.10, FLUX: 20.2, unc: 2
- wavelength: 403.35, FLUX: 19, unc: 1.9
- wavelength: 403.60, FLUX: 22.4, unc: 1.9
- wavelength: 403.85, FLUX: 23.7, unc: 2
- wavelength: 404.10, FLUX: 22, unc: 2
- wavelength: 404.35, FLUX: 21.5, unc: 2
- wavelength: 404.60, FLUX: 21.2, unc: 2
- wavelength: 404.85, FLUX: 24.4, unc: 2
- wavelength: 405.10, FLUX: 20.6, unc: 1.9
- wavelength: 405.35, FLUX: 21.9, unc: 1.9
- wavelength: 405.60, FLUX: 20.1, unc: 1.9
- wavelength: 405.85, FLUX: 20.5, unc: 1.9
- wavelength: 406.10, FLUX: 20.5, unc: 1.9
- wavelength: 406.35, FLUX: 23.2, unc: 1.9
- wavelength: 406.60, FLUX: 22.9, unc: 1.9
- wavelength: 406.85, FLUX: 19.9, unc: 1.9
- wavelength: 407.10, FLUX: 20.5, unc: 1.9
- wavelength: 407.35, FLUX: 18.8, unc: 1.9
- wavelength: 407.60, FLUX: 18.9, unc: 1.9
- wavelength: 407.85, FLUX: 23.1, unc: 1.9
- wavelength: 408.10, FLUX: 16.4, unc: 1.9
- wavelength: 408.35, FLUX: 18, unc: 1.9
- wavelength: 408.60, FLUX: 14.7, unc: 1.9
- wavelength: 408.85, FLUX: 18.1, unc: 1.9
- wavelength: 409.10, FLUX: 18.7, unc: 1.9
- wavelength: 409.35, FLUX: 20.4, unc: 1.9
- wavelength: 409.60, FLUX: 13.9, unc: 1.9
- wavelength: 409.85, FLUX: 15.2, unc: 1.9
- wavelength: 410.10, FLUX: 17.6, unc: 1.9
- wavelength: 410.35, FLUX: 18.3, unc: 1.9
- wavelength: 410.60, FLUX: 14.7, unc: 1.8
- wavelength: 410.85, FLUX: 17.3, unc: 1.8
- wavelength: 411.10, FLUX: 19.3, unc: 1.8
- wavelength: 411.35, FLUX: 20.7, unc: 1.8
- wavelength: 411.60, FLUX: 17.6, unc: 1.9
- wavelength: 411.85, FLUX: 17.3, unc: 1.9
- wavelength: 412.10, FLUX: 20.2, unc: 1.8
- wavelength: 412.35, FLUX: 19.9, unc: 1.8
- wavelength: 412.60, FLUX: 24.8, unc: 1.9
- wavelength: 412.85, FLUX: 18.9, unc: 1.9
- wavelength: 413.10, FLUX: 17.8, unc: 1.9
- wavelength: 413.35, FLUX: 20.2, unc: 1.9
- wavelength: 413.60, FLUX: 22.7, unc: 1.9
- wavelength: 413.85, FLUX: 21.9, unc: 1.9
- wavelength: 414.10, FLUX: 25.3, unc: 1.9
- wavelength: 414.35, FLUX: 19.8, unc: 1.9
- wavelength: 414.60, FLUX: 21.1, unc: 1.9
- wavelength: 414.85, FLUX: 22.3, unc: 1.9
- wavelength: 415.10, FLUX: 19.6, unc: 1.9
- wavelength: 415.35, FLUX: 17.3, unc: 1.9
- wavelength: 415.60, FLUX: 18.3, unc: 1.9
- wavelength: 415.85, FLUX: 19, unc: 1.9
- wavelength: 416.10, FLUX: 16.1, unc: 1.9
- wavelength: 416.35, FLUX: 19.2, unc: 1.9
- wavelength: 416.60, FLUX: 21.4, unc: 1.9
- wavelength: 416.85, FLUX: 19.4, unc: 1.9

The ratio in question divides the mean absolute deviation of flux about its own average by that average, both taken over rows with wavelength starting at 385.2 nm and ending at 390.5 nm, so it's 0.099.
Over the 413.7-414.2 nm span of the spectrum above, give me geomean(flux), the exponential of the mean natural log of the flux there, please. 24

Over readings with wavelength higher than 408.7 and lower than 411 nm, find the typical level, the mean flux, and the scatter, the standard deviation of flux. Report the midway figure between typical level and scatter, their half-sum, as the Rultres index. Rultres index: 9.6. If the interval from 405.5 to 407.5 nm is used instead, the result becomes 11.1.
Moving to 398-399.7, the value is 10.8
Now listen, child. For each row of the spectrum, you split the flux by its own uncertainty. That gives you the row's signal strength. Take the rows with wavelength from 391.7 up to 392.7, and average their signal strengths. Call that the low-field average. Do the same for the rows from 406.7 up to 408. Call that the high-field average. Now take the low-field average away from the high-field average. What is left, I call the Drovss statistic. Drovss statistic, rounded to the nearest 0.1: 1.1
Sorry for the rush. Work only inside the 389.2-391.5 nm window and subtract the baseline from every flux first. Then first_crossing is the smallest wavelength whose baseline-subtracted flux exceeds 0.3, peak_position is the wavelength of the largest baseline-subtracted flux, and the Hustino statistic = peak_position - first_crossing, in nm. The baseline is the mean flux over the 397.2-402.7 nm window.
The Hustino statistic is 0.25 nm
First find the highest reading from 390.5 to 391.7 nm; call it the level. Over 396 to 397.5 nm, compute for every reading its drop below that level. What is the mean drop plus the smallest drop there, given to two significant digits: 16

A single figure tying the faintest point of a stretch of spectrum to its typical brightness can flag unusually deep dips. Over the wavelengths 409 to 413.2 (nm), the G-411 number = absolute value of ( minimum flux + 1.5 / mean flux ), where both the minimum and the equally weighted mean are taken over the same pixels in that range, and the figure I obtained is 14.0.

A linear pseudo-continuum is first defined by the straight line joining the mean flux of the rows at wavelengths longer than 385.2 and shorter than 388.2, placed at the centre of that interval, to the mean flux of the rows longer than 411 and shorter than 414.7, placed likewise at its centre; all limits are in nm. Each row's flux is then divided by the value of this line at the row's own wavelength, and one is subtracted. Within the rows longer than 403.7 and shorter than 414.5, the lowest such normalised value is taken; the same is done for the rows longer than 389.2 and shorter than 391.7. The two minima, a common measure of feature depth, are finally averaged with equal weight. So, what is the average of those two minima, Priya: -0.29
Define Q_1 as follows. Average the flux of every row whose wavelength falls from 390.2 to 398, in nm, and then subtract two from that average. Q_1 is 15.3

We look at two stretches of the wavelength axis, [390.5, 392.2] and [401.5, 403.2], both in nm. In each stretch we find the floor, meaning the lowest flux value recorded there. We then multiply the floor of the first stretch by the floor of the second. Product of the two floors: 222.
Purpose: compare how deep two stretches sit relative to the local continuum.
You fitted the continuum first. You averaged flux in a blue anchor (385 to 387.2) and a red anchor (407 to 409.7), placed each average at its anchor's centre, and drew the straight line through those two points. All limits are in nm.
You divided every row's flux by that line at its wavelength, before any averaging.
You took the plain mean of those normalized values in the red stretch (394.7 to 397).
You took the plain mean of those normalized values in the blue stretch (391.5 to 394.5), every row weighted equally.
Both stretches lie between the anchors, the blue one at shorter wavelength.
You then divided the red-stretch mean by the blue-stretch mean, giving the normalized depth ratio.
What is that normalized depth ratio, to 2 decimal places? 0.97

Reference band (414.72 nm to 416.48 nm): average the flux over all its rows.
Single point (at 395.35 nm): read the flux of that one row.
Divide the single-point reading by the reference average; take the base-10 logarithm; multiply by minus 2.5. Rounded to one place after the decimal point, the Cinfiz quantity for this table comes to -0.1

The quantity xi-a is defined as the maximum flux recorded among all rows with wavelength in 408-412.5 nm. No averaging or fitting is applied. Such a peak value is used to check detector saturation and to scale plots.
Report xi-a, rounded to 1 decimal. 20.7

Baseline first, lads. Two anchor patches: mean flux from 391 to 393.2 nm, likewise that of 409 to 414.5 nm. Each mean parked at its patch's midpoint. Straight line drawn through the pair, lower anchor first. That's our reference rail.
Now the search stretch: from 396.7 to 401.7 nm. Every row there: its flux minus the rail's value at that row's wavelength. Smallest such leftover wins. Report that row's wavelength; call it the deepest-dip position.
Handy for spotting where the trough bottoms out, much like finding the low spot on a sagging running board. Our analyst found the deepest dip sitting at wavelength 397.35 nm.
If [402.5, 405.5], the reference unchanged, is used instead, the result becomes 402.60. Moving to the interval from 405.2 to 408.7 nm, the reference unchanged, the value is 408.60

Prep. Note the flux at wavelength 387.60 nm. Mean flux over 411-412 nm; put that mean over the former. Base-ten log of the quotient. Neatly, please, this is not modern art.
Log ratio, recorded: 0.042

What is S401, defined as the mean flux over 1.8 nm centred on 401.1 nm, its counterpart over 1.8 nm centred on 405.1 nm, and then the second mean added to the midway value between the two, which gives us 43.2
